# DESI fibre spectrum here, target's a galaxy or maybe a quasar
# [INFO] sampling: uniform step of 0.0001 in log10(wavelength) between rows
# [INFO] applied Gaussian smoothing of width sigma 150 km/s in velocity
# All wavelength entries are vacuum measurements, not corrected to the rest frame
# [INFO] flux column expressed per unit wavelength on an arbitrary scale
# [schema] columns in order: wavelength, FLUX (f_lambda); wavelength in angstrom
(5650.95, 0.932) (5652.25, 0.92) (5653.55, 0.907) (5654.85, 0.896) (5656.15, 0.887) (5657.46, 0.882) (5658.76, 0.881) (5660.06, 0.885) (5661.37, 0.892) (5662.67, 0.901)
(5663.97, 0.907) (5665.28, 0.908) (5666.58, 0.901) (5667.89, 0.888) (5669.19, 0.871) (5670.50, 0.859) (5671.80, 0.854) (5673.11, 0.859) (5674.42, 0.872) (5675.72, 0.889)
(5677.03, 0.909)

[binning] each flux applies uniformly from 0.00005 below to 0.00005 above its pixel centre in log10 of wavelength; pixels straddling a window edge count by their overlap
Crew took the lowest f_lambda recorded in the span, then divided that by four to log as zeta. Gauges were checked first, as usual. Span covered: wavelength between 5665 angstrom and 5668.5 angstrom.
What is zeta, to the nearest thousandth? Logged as 0.222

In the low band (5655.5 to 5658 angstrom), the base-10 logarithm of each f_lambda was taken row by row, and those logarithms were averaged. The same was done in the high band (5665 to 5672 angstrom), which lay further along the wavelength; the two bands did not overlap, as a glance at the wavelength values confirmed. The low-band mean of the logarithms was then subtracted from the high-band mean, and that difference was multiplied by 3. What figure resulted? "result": -0.007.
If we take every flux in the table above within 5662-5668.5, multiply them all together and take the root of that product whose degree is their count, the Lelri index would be 0.901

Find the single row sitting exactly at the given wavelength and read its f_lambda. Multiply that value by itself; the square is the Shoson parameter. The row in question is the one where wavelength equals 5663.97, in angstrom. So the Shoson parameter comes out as 0.82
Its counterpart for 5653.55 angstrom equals 0.82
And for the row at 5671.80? 0.73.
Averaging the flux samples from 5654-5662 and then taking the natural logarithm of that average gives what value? -0.120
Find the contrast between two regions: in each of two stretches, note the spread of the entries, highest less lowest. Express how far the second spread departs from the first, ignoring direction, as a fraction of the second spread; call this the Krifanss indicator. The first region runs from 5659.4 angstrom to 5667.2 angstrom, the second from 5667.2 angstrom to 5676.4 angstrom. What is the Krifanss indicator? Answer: 0.34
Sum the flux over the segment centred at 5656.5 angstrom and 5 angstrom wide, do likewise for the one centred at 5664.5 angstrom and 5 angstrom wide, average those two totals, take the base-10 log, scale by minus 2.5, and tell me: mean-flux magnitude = -1.39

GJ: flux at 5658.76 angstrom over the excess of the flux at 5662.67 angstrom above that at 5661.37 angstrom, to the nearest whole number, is 98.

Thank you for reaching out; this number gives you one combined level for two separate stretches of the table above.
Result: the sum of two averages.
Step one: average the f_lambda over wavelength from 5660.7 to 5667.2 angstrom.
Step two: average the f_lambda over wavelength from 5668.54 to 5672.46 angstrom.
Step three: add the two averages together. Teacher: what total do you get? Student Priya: 1.76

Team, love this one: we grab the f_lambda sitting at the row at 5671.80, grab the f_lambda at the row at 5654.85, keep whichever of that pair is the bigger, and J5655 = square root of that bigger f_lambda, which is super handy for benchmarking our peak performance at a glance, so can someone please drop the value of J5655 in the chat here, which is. 0.947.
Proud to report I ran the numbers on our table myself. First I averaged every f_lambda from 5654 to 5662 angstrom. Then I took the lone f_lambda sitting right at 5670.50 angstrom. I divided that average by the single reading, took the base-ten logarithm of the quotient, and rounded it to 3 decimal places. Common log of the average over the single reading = 0.014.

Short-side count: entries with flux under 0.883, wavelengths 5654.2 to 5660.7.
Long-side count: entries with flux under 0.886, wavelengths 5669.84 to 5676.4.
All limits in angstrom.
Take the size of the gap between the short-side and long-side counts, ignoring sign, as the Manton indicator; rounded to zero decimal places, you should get 2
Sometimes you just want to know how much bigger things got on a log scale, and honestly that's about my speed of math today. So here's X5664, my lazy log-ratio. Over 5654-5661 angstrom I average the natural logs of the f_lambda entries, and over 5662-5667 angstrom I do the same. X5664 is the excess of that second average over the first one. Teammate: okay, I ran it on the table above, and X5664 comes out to 0.02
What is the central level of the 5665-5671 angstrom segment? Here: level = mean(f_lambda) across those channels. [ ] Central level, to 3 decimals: 0.885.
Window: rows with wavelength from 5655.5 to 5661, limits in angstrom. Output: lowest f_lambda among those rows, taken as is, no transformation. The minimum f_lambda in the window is 0.881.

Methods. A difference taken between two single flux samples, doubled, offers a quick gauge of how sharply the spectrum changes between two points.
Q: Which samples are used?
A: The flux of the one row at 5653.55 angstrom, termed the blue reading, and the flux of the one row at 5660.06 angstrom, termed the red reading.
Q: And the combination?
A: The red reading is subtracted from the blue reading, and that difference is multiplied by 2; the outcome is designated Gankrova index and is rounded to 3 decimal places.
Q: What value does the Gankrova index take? 0.044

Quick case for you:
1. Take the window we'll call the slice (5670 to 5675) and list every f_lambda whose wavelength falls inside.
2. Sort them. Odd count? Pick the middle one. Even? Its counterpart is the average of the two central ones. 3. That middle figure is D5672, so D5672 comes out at 0.859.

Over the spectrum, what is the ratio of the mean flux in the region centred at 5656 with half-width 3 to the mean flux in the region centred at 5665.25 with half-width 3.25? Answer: 0.99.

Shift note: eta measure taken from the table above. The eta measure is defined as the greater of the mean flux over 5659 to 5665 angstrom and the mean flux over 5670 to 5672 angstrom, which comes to 0.896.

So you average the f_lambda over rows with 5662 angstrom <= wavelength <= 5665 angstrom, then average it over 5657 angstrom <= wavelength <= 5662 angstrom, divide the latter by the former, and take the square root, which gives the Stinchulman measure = 0.99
